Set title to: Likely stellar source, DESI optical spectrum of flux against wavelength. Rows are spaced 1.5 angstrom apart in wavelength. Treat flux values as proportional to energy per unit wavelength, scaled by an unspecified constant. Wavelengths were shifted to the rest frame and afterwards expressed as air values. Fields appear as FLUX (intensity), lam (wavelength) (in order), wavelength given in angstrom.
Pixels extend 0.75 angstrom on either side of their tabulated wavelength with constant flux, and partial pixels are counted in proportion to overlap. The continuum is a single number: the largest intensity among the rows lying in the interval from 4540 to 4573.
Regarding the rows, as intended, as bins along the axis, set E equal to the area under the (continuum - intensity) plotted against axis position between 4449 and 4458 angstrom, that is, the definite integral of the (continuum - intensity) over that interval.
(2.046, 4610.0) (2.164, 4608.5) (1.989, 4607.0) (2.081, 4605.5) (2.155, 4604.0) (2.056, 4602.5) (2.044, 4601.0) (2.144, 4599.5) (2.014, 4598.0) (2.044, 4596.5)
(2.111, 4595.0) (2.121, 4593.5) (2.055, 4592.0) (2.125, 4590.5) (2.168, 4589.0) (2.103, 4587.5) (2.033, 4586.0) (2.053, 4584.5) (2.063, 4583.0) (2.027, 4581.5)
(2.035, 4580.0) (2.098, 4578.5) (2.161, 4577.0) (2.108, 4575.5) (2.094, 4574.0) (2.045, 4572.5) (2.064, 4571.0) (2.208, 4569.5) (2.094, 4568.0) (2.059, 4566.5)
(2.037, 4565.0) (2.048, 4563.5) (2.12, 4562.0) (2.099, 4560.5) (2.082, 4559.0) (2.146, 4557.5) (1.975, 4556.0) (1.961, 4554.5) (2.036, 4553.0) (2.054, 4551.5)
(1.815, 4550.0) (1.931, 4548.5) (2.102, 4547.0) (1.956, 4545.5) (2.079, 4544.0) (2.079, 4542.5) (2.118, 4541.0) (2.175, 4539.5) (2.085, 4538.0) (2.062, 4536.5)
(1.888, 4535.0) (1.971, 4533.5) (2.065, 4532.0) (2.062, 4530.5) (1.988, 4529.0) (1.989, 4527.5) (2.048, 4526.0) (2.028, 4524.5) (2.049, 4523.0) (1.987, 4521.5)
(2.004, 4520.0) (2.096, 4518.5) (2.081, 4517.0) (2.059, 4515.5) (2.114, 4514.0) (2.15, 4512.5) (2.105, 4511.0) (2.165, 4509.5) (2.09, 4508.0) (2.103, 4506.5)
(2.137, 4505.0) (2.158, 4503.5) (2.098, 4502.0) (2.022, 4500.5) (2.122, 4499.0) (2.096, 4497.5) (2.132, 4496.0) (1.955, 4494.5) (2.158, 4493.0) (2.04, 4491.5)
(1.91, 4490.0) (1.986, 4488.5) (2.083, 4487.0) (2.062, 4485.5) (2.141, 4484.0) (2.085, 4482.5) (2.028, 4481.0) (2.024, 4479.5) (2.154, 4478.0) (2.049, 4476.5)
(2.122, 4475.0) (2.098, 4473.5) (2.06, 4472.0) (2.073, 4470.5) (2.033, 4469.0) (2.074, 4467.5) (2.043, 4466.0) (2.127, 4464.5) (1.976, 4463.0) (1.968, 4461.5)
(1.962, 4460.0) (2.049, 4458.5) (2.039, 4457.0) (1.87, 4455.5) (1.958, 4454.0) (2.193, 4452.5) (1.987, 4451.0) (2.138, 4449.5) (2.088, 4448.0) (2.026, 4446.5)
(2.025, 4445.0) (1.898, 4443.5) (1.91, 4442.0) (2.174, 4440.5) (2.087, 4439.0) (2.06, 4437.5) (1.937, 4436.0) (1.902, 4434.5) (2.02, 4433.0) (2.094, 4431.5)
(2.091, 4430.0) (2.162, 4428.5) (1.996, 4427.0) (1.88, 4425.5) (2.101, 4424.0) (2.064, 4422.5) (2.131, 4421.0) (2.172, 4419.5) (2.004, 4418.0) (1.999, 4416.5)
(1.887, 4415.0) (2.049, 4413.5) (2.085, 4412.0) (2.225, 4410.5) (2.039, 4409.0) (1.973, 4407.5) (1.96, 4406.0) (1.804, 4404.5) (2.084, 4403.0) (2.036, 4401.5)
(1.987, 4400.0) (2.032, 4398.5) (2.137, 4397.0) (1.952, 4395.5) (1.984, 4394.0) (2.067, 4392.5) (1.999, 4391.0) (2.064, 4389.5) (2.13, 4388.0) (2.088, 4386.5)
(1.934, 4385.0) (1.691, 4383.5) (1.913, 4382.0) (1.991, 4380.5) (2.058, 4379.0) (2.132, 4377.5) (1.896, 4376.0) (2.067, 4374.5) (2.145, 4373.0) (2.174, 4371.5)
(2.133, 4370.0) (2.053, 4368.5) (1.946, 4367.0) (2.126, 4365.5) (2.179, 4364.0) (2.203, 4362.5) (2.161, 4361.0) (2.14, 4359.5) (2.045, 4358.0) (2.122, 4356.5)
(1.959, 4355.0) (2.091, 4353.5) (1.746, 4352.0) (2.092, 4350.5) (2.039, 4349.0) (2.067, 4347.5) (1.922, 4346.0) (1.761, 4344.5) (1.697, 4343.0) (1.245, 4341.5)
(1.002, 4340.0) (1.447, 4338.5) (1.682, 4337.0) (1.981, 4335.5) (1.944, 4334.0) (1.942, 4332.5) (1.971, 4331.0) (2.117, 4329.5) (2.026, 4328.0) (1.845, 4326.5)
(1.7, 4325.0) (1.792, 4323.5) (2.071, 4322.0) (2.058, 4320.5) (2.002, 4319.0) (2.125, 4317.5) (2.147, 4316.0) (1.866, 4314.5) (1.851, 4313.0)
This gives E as 1.6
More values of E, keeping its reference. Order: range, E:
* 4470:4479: 1.1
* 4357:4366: 0.6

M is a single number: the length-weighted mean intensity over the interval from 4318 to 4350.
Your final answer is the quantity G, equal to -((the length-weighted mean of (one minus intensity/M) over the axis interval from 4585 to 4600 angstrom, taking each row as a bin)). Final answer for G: 0.143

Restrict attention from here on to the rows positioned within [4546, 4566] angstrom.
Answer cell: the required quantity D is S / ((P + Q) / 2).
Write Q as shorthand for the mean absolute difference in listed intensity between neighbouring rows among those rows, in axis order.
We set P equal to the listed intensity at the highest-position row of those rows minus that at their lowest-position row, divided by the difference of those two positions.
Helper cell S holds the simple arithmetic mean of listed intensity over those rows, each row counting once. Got 52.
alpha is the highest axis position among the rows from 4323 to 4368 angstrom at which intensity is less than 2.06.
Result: 4367.0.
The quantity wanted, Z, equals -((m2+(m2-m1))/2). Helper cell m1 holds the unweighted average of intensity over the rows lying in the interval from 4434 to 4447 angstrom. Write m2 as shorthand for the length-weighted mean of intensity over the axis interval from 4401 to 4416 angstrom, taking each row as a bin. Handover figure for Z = -1.01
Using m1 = 2.00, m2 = 2.01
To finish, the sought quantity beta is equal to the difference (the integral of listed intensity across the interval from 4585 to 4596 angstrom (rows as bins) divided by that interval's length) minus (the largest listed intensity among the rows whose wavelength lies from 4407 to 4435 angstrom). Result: -0.13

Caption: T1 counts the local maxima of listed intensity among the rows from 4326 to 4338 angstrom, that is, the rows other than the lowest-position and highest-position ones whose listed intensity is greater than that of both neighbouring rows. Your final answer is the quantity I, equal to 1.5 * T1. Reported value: 3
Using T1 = 2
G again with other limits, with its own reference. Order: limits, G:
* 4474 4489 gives 0.135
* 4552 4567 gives 0.124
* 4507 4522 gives 0.141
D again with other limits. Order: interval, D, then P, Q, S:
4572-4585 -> 110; 0.001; 0.04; 2.08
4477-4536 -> 72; -0.005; 0.06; 2.06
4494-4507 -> 53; 0.012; 0.07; 2.09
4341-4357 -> 15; 0.058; 0.19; 1.89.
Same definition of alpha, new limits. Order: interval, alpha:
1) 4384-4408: 4407.5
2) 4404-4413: 4409.0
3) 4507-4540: 4535.0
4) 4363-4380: 4379.0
